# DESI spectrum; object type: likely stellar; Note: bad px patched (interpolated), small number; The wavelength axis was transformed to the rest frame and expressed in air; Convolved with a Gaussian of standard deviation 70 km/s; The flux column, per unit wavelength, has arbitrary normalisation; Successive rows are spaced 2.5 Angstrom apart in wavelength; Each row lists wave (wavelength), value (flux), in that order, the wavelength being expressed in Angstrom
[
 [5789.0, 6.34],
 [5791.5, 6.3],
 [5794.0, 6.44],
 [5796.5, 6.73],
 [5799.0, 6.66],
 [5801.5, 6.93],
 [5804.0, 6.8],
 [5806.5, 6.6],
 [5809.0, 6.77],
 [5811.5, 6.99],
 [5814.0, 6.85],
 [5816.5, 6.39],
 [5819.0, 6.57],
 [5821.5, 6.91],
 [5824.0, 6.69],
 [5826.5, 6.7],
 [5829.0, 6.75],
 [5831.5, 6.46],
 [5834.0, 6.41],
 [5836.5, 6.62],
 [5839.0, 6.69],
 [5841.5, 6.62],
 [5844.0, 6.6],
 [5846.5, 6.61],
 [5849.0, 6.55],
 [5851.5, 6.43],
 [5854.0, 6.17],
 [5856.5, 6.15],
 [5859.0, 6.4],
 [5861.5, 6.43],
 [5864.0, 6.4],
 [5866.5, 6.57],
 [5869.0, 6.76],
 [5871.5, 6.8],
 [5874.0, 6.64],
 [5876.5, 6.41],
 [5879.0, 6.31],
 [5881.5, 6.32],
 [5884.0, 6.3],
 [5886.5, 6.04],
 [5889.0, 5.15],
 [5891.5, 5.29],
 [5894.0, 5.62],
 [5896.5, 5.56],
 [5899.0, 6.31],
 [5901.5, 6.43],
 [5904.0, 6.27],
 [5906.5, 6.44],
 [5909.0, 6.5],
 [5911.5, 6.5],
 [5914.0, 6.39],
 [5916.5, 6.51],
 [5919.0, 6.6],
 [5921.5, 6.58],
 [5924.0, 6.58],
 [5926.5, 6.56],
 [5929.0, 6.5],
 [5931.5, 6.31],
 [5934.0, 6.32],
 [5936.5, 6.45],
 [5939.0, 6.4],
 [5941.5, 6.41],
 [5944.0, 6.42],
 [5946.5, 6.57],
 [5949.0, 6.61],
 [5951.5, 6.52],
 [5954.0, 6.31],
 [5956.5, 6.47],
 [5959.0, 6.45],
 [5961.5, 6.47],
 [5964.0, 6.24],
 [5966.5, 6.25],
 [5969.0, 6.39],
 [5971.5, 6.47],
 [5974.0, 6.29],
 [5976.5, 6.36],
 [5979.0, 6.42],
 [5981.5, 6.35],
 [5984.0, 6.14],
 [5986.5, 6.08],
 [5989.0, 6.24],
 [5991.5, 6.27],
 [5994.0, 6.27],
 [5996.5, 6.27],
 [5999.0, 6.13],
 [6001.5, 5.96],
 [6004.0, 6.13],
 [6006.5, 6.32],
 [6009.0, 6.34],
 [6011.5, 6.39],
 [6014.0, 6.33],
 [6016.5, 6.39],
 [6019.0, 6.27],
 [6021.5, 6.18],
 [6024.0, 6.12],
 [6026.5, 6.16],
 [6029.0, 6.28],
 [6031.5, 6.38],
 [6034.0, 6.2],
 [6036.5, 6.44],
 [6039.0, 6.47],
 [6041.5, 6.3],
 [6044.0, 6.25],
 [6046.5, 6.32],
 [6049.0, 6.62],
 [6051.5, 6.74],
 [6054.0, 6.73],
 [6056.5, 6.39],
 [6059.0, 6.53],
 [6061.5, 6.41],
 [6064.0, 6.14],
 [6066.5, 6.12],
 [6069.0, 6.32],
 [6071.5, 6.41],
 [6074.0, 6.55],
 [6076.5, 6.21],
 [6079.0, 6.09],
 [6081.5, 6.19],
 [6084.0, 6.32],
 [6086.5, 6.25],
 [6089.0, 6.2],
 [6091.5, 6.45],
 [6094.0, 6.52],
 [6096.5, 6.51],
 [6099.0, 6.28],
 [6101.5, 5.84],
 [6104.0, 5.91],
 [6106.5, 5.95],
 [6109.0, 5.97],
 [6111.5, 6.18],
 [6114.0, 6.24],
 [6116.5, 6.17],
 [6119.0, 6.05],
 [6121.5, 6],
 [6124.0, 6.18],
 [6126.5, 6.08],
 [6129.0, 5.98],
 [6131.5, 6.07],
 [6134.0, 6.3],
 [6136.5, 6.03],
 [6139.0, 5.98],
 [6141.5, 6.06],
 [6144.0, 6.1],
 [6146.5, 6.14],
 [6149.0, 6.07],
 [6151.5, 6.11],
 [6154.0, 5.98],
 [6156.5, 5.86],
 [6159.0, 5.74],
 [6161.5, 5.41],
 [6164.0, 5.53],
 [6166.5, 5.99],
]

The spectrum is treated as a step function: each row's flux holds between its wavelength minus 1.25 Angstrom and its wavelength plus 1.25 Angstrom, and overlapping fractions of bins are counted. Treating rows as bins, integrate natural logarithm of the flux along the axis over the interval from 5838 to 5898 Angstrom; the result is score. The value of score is 110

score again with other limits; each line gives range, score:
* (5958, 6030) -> 132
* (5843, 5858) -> 28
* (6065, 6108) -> 79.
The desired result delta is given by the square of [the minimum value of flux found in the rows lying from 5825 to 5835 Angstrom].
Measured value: 41.1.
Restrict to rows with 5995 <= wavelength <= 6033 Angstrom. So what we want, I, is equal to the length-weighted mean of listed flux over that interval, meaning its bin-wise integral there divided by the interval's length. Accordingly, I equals 6.24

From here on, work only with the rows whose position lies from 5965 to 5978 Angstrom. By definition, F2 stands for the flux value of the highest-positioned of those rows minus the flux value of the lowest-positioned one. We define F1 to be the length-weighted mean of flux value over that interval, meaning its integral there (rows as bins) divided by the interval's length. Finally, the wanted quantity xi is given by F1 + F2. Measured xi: 6.46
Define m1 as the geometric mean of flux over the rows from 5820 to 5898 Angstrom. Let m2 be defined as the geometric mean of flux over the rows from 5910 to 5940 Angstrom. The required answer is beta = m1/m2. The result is 0.98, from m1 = 6.35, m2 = 6.47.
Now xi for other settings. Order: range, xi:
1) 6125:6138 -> 6.04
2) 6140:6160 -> 5.69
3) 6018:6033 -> 6.34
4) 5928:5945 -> 6.32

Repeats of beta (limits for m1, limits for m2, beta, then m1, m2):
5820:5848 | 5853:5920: 1.06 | 6.64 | 6.26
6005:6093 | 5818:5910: 1.00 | 6.34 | 6.36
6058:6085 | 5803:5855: 0.95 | 6.30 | 6.62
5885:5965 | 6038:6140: 1.01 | 6.29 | 6.25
